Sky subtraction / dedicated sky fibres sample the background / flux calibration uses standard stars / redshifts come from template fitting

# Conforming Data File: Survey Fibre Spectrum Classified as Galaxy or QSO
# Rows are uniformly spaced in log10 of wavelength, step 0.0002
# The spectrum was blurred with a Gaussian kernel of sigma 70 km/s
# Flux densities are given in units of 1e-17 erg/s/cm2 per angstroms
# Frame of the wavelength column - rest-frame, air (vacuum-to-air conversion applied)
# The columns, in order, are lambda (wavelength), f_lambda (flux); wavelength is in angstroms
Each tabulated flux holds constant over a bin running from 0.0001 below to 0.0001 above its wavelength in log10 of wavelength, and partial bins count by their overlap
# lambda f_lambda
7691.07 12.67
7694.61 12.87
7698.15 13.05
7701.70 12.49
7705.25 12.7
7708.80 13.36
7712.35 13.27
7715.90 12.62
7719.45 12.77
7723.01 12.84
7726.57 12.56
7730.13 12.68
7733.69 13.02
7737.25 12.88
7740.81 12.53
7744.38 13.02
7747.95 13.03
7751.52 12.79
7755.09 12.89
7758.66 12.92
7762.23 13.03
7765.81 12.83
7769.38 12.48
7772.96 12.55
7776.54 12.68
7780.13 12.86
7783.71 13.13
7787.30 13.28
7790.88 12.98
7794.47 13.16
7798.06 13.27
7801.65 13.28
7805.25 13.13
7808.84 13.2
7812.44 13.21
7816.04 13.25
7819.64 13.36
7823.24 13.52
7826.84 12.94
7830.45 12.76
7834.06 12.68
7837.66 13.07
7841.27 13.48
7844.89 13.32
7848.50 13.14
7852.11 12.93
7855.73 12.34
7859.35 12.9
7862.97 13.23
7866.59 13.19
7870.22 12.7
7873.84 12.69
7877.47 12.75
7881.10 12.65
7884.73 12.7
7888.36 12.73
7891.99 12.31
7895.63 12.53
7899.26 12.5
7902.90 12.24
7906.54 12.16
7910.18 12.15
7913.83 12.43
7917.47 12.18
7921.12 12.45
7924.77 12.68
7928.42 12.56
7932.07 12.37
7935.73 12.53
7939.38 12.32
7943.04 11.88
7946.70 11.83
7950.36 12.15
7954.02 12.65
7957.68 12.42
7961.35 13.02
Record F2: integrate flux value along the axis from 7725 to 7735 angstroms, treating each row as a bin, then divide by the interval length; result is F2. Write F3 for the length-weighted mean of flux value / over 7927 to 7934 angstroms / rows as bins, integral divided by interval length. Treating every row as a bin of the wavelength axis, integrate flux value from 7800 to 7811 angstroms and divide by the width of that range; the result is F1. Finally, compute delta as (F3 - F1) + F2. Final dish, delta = 12.0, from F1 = 13.2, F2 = 12.7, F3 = 12.5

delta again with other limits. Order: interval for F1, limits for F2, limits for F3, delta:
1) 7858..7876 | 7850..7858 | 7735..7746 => 12.6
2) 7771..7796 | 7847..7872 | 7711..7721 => 12.9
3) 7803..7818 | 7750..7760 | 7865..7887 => 12.4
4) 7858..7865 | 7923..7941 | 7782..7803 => 12.6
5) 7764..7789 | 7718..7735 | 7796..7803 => 13.2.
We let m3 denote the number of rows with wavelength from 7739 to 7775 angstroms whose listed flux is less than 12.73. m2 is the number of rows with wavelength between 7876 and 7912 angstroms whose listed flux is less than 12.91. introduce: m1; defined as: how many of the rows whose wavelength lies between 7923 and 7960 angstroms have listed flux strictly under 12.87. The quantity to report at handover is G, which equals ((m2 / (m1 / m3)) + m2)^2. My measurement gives 169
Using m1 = 10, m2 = 10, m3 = 3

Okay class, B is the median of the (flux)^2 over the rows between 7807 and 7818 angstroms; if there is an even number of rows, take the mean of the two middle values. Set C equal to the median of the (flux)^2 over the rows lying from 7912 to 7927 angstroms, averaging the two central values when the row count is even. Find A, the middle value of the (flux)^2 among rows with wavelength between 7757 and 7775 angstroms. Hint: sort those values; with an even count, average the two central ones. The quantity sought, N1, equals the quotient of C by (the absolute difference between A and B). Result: 16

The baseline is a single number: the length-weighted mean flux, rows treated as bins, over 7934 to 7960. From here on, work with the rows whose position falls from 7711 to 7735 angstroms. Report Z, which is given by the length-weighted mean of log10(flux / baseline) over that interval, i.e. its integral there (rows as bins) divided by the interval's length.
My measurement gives 0.019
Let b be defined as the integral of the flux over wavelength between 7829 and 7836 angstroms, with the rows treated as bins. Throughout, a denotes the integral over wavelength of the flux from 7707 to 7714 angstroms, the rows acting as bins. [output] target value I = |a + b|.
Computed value 182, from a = 93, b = 89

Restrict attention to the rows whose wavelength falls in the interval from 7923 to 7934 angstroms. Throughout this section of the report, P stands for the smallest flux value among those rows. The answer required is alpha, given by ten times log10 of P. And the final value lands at 10.9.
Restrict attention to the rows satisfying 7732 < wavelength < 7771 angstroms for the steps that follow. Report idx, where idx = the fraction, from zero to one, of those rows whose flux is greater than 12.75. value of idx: 0.82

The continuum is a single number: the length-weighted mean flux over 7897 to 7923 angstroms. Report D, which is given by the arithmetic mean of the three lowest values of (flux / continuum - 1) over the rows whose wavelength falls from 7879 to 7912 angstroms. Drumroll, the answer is -0.010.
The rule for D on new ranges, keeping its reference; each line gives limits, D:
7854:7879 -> 0.022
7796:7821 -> 0.071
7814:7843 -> 0.039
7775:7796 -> 0.043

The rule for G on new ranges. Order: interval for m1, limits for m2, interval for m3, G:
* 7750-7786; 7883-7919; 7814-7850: 136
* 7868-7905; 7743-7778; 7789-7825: 36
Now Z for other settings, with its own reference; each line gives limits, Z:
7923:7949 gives 0.001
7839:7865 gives 0.027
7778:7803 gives 0.029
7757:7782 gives 0.017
